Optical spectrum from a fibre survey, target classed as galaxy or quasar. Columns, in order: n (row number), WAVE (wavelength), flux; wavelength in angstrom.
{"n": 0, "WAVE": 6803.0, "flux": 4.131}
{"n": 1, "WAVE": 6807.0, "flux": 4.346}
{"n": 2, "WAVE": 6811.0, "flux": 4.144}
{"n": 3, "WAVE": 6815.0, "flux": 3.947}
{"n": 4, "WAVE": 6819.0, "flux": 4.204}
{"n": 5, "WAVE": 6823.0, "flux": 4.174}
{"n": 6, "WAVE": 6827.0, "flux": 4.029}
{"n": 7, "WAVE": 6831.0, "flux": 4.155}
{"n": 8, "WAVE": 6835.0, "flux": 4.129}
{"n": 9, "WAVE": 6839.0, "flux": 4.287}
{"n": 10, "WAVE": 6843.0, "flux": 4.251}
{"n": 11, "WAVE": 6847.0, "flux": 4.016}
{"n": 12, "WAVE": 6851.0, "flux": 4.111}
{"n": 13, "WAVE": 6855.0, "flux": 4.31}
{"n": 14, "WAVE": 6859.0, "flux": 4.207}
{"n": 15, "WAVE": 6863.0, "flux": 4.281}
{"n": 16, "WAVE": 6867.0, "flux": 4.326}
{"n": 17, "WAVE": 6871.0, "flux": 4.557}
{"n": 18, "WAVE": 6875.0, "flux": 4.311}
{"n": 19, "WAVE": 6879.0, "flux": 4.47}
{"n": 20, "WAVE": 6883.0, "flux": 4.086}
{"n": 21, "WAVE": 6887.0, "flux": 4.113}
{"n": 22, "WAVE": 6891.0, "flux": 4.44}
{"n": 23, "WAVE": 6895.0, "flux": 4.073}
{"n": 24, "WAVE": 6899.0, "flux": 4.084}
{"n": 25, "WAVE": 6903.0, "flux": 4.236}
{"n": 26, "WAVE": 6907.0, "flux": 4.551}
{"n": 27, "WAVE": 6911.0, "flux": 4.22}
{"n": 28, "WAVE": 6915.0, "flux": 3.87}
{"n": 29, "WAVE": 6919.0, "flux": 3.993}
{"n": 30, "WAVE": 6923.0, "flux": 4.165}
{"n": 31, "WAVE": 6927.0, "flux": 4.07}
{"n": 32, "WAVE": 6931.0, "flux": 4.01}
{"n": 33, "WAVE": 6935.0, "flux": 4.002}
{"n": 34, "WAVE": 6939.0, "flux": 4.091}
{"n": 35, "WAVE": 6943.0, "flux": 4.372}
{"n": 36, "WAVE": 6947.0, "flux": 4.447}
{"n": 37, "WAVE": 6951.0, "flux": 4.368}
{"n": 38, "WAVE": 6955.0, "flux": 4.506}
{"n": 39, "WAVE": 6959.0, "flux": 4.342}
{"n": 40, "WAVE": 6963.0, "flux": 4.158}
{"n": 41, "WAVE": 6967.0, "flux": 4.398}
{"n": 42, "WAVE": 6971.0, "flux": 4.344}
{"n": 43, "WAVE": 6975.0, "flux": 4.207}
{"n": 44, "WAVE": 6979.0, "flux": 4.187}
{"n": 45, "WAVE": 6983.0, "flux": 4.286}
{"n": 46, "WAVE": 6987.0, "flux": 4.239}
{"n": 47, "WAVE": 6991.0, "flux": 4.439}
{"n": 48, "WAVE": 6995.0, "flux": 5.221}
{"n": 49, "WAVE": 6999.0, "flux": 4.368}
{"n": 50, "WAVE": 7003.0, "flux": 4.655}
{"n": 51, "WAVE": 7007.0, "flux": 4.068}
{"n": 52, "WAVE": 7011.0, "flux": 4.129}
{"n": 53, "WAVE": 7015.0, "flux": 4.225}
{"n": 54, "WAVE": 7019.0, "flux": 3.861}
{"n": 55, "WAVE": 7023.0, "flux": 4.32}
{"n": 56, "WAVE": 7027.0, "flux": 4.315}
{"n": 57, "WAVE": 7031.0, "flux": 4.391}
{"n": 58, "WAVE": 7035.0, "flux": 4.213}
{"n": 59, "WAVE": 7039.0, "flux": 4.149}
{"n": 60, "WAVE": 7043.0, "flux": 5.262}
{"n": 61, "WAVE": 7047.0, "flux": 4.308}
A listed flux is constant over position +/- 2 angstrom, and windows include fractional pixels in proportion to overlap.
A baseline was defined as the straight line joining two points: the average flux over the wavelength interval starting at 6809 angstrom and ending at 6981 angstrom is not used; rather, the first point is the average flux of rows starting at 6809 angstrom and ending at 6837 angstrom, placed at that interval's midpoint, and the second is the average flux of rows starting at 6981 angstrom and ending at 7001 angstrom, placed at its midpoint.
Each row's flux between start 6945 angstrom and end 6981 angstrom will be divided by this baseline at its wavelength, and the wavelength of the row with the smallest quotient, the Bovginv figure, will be 6979.0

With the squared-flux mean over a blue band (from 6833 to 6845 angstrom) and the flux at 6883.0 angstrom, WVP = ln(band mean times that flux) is 4.29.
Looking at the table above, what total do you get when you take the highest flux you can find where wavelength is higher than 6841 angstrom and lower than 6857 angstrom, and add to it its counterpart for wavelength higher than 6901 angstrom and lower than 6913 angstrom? 8.86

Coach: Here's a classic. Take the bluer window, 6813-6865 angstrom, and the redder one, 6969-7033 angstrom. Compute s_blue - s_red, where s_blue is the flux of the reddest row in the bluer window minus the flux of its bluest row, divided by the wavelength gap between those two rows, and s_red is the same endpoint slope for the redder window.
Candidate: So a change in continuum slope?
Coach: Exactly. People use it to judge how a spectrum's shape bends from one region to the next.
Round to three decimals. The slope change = 0.006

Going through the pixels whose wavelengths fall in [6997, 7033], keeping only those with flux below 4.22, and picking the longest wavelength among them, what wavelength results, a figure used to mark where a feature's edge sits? 7019.0 angstrom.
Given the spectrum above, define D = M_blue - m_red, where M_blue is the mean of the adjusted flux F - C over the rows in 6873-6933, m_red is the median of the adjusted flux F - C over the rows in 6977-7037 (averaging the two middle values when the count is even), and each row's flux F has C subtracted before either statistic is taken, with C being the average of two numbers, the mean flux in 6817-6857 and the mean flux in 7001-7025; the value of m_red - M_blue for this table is 0.11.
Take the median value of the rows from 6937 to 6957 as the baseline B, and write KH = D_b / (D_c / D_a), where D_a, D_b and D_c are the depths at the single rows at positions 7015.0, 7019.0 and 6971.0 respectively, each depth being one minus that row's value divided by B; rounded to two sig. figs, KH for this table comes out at 0.61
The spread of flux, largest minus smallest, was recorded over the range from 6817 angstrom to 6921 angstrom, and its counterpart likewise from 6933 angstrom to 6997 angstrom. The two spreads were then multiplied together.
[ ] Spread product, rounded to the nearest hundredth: 0.84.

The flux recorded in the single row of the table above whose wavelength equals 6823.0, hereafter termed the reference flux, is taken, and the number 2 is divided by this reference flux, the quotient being 0.479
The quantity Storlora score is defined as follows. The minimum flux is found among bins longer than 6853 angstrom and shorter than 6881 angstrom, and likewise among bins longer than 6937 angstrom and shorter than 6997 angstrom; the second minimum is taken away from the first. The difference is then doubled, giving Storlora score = 0.2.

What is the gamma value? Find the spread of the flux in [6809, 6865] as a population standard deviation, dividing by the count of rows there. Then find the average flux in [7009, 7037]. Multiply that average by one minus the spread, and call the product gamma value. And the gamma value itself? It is 3.77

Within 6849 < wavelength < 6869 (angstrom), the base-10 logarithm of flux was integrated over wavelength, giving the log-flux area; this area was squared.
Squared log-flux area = 158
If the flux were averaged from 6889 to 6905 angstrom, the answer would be 4.21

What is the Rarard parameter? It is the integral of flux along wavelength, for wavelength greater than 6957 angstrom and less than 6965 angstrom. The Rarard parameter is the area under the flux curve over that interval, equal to 34.0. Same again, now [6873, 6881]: 35.1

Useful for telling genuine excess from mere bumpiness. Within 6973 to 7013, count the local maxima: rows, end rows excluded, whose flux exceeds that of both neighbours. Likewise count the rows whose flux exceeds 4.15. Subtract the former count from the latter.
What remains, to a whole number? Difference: 5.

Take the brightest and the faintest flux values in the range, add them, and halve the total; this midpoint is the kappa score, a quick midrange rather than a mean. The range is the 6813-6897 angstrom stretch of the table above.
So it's 4.25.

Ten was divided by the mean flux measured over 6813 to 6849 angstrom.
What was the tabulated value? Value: 2.42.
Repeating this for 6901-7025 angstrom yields 2.34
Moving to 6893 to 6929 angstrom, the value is 2.42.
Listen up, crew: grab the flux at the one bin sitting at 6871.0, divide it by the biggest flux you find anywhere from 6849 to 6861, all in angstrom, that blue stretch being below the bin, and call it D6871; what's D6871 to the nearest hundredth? 1.06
